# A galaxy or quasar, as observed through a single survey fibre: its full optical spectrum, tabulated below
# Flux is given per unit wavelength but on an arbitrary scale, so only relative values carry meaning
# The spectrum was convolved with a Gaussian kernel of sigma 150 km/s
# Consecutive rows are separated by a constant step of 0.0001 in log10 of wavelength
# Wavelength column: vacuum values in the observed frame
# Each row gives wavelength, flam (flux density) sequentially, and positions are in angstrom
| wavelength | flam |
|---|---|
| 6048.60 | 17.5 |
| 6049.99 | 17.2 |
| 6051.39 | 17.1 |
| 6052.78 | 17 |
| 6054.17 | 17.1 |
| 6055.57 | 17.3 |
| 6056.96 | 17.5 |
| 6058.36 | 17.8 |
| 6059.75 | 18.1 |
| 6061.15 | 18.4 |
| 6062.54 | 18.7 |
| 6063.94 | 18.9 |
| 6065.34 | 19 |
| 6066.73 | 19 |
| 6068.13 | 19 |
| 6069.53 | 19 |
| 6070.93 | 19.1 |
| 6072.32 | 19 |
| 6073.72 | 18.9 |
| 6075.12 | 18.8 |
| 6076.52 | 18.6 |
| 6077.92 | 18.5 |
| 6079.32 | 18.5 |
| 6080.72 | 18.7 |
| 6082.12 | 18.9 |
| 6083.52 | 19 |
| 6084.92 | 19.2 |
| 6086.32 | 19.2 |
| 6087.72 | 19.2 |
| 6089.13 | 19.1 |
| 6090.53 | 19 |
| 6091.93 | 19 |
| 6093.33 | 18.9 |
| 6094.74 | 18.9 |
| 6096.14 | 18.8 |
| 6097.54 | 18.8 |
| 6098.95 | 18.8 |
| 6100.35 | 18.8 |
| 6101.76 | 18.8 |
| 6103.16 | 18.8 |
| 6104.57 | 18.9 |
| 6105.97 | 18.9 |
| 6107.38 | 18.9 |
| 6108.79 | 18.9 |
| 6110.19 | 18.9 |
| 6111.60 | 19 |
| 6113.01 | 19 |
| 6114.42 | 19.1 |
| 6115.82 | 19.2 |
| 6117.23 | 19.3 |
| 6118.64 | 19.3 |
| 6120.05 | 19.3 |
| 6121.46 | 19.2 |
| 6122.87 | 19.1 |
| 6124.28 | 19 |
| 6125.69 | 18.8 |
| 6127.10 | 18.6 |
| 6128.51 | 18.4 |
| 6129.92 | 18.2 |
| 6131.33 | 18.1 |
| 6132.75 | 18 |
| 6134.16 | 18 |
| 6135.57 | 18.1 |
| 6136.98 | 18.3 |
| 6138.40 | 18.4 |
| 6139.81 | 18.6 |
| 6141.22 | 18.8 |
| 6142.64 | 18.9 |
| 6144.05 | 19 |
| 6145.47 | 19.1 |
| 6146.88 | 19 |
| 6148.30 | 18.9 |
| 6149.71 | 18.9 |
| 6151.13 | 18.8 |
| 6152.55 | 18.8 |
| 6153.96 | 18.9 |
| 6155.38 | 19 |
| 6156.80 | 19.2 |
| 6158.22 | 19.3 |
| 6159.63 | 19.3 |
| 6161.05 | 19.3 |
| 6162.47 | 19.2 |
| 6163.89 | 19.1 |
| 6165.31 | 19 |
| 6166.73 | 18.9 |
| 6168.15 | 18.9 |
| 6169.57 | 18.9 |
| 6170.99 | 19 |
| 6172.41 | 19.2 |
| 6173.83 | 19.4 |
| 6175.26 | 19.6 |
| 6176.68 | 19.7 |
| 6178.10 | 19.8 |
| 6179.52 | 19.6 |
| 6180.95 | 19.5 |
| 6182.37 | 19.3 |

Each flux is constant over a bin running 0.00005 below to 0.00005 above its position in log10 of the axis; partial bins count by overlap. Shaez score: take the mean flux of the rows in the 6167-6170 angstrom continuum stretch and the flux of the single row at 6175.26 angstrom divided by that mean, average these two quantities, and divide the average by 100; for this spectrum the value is 0.0997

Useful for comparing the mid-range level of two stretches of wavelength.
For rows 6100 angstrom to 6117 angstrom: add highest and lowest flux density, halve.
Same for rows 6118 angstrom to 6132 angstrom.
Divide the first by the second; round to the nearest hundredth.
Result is 1.02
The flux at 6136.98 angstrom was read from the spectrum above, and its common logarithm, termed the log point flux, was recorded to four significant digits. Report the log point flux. 1.262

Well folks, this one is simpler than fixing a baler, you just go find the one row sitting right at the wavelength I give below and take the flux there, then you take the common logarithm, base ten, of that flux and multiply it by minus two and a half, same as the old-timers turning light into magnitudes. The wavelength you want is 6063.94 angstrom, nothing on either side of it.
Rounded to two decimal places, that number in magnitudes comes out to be -3.19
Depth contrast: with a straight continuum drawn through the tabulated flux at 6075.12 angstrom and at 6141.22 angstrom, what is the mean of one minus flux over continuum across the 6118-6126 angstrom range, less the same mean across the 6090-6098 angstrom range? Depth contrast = -0.012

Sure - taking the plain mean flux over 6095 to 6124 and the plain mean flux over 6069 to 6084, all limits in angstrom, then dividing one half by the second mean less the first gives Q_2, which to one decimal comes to -2.9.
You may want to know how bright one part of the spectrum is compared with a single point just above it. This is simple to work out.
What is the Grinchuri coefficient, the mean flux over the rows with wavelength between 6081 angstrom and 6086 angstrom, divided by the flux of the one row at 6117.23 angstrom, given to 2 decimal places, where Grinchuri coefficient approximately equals 0.99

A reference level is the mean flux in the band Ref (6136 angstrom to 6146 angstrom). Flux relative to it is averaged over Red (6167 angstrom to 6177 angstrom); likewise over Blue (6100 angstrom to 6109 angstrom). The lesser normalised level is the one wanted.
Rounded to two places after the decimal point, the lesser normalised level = 1.01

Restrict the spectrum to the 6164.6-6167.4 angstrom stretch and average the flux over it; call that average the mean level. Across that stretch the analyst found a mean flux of 18.9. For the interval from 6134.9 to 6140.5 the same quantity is 18.4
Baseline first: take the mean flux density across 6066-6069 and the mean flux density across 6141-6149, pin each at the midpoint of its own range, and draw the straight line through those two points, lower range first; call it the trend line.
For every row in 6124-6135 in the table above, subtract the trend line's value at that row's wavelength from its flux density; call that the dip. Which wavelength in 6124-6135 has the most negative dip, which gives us 6132.75 angstrom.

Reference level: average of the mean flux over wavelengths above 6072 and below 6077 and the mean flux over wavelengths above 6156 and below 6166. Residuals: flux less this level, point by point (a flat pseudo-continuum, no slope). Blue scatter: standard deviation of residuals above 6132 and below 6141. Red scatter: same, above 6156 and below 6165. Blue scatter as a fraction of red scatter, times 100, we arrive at 297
